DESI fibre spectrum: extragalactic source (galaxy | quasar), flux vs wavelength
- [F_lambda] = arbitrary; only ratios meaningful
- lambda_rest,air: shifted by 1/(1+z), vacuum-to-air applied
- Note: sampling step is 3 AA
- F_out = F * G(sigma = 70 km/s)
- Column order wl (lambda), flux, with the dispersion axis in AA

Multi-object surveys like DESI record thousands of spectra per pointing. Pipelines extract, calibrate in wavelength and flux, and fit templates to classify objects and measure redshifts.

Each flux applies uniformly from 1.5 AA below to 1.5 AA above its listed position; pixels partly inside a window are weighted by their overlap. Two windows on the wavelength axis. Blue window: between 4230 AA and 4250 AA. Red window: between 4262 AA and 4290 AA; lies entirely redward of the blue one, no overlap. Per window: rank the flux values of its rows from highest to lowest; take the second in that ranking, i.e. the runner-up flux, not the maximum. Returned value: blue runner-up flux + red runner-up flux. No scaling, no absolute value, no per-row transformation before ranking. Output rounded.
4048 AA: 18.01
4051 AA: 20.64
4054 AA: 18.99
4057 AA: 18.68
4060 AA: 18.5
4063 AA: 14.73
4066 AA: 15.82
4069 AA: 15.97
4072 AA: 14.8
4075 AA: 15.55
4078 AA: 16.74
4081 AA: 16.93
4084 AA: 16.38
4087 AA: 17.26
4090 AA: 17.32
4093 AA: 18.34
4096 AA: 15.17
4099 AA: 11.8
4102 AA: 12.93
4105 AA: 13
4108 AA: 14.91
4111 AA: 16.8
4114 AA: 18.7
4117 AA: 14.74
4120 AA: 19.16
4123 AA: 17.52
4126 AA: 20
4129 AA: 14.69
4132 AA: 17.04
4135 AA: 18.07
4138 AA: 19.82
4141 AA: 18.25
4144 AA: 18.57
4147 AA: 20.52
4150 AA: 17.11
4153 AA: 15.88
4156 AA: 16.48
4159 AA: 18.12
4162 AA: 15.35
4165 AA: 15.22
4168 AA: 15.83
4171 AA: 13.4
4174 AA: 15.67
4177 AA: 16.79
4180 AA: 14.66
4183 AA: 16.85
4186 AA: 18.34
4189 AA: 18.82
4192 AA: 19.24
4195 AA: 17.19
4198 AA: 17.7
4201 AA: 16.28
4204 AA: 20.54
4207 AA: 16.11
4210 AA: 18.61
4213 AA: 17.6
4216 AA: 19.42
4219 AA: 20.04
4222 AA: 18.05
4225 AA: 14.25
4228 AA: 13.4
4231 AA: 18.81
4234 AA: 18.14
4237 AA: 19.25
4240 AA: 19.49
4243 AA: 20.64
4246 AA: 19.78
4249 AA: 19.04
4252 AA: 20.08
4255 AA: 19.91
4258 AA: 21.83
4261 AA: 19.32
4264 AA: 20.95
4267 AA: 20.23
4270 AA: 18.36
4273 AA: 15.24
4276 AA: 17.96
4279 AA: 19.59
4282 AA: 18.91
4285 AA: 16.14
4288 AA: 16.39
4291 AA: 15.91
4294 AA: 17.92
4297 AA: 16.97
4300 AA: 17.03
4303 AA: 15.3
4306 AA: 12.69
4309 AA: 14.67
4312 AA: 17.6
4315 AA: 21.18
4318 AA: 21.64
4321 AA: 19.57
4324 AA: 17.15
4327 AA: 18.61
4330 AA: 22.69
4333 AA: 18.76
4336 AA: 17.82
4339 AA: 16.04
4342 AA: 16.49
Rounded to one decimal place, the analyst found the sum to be 40.0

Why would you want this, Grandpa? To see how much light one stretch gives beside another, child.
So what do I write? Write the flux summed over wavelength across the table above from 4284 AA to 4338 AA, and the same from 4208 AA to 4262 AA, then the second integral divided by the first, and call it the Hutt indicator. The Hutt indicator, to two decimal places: 1.06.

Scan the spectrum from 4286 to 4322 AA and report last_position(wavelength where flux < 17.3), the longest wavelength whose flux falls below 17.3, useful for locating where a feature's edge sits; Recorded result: 4309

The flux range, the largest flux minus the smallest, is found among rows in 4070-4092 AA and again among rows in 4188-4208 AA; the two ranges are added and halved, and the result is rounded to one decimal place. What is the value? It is 3.5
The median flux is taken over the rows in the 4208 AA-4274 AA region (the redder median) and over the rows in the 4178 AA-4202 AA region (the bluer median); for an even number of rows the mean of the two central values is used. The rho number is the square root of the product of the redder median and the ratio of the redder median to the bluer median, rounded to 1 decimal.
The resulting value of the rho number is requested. 4.6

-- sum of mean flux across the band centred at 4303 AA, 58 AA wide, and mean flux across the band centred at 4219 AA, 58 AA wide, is 35.9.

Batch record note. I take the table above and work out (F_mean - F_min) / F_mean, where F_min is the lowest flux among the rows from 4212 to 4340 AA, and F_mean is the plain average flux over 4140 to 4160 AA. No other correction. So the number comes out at 0.29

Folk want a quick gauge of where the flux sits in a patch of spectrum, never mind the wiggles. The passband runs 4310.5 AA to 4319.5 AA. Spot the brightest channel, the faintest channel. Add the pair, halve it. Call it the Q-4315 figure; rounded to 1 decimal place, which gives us 19.6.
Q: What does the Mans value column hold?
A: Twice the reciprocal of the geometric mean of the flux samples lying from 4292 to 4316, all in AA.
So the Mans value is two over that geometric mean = 0.121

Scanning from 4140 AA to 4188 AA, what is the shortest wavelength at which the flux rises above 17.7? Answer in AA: 4141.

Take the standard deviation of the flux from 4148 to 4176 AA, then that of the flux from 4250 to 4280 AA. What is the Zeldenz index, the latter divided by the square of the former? 1.1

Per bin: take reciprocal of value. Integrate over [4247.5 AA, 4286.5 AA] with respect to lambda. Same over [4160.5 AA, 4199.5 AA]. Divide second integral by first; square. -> 1.33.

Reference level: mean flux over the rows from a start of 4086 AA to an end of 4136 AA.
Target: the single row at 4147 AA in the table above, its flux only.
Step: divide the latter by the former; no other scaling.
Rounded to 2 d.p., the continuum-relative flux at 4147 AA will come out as 1.26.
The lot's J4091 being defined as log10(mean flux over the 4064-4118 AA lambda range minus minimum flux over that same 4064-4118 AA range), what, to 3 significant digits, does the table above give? 0.595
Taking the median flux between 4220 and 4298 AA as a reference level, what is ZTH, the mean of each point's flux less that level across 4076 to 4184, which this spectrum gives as -2.3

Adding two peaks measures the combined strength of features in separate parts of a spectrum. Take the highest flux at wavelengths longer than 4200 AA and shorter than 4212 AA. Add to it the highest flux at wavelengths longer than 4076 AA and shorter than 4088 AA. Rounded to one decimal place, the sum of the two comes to 37.8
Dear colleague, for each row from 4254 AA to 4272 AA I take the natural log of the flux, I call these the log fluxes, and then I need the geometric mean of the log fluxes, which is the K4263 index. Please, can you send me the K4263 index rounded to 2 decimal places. 3.00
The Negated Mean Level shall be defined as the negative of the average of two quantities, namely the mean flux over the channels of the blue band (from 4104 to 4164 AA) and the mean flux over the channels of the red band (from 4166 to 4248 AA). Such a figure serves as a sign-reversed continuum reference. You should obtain -17.4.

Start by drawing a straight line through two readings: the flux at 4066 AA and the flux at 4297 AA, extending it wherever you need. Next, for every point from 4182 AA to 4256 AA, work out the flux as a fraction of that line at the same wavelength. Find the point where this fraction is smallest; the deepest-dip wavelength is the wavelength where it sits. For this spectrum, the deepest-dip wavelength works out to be 4228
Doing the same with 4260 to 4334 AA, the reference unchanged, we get 4306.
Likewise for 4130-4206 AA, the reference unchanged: 4171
